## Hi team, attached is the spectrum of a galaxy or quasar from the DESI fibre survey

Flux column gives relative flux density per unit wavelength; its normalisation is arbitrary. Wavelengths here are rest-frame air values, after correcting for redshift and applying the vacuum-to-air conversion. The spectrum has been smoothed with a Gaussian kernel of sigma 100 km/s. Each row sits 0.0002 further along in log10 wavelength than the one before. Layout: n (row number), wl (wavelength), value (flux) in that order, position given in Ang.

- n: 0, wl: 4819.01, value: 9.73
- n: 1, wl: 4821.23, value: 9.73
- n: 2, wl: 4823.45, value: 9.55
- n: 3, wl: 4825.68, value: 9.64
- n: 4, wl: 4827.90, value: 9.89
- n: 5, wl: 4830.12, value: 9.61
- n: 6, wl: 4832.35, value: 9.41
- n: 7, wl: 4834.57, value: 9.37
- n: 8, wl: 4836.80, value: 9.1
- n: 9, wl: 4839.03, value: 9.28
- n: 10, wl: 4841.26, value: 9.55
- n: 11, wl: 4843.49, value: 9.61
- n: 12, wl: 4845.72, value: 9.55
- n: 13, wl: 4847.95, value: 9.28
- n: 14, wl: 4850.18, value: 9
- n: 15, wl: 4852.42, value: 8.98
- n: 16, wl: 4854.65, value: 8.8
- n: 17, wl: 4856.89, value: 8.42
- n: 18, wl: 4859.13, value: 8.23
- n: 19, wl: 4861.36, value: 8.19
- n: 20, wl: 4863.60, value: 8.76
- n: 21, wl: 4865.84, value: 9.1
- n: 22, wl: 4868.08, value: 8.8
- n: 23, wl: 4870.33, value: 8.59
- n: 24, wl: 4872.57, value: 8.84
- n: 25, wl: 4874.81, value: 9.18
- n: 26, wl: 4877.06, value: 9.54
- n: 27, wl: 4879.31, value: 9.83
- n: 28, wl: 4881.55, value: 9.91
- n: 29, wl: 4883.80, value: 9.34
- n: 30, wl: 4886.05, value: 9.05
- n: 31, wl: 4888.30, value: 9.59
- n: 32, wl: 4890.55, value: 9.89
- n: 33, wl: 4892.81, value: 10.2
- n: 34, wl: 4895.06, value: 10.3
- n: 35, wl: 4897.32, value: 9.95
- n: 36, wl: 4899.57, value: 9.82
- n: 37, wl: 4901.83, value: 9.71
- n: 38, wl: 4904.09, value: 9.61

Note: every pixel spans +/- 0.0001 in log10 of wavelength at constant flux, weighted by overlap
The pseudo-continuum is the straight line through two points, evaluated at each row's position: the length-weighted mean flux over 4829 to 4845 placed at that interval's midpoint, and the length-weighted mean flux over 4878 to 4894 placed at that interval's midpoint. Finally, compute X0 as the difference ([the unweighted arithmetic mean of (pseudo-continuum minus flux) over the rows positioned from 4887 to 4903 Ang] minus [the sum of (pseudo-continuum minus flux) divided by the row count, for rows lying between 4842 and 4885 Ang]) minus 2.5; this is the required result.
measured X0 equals -3.20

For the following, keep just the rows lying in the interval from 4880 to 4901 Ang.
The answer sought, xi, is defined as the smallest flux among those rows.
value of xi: 9.05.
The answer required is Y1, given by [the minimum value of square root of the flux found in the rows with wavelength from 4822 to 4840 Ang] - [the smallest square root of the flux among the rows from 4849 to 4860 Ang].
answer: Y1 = 0.15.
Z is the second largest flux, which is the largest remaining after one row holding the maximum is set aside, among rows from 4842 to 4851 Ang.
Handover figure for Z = 9.55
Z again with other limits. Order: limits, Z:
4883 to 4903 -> 10.2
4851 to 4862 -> 8.8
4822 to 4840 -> 9.64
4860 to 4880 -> 9.54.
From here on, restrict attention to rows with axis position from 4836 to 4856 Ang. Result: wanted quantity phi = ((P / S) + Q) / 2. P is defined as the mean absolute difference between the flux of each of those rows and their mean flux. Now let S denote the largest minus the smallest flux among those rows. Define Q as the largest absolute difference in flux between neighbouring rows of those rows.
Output 0.288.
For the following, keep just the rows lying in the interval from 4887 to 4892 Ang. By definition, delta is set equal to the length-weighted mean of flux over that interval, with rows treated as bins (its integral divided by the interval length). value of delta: 9.74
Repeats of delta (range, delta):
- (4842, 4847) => 9.57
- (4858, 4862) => 8.22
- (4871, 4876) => 8.98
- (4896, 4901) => 9.89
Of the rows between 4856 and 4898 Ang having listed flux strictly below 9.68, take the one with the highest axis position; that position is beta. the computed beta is 4888.30 Ang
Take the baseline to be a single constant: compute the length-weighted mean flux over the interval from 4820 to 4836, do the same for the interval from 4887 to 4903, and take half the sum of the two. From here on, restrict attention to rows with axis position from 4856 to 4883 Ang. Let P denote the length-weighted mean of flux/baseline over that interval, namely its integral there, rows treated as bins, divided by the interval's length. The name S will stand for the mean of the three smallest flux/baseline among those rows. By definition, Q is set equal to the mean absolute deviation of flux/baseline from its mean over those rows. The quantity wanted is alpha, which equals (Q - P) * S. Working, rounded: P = 0.92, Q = 0.048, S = 0.85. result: -0.74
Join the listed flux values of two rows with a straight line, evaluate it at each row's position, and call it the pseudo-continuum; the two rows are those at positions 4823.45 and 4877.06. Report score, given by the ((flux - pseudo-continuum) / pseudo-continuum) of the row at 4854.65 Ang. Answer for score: -0.08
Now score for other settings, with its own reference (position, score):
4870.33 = -0.10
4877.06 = 0.00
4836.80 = -0.05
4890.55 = 0.04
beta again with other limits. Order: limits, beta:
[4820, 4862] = 4861.36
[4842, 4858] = 4856.89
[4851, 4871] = 4870.33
